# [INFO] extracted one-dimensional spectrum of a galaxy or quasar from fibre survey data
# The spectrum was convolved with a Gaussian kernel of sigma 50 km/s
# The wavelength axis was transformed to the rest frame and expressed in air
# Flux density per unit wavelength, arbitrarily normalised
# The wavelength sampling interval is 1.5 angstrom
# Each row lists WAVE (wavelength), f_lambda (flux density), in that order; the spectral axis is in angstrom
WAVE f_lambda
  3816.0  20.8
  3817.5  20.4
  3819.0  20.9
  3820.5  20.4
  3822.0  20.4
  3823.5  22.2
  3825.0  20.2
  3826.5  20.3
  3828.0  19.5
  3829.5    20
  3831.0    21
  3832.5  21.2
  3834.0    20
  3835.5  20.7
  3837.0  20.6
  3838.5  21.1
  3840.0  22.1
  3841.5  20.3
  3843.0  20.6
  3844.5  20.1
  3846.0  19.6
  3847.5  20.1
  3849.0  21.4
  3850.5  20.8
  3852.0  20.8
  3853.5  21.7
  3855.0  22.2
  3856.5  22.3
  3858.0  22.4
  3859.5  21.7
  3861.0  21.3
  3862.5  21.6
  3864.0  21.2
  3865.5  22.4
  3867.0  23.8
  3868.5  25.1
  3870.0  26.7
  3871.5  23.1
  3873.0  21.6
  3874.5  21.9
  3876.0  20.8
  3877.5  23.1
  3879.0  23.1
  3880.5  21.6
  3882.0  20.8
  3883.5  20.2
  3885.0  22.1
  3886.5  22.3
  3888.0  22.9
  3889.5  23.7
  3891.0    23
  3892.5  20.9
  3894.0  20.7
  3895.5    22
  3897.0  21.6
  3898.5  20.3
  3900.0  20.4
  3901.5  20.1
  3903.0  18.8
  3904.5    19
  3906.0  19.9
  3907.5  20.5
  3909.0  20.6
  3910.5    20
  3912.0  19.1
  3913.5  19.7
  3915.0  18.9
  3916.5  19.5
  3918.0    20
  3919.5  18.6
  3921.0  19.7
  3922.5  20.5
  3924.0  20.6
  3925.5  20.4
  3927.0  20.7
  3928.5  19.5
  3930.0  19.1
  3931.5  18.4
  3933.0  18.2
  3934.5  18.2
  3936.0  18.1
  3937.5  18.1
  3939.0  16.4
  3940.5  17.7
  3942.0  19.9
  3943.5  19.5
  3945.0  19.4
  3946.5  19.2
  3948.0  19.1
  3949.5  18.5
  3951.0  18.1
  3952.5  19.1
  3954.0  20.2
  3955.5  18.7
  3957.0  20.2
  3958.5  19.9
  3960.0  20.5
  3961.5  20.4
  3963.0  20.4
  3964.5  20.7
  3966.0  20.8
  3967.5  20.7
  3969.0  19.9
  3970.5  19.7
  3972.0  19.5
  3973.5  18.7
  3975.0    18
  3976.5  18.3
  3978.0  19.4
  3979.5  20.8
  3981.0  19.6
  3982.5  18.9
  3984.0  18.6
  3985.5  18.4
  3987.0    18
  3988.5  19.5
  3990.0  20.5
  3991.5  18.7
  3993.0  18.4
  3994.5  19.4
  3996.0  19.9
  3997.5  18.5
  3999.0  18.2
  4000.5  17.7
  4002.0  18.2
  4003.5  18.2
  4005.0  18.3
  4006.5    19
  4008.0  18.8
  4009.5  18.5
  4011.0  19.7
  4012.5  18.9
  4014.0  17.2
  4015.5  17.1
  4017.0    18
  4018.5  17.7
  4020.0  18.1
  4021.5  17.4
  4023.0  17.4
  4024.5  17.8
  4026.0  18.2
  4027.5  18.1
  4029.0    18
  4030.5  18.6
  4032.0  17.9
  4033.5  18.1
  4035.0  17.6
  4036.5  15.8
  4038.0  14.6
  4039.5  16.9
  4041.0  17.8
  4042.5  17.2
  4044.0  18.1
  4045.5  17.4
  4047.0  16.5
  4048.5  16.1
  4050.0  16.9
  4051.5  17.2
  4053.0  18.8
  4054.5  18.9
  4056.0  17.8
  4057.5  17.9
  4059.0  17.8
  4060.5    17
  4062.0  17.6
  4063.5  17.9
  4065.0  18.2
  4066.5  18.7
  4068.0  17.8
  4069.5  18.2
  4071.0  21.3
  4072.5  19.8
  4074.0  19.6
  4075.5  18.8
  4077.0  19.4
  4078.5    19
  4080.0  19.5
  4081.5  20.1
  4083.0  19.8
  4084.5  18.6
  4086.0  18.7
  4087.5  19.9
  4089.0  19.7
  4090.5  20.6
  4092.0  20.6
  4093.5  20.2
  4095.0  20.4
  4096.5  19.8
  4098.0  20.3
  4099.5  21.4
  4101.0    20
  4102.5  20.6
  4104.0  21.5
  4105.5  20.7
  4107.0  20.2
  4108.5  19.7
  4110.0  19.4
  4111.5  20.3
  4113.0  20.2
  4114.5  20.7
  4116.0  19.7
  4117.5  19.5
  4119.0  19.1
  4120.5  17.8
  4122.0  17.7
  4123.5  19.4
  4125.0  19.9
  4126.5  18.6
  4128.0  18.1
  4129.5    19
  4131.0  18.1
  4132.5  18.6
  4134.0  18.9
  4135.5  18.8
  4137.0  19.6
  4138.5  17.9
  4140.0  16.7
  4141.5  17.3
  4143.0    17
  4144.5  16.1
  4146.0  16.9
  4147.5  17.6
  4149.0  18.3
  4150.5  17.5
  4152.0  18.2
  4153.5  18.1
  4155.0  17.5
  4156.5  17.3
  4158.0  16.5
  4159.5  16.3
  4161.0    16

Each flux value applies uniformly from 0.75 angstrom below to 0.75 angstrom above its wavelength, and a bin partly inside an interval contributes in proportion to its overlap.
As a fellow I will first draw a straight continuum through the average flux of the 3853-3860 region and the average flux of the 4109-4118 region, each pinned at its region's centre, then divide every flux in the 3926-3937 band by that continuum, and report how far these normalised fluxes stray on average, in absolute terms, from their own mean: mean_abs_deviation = 0.034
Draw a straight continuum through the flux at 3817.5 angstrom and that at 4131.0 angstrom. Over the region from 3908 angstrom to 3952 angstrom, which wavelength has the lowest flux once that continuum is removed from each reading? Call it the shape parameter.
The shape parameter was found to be 3939.0 angstrom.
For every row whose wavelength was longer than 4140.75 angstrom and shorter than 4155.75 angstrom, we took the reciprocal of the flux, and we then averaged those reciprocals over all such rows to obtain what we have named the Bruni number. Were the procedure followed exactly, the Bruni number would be 0.057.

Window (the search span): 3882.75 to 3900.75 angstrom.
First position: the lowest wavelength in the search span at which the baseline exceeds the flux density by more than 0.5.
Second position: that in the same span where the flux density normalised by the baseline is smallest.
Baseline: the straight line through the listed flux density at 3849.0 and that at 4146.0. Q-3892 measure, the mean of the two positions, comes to 3883.5 angstrom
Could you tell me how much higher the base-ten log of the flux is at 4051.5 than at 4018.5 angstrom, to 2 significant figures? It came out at -0.012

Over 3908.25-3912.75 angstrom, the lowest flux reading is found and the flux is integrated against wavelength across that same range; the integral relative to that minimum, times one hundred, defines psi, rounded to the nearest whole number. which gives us 469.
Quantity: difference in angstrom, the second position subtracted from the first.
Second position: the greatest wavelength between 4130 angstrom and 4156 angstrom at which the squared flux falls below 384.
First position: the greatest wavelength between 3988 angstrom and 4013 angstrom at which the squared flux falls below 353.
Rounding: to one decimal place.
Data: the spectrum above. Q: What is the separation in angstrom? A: -145.5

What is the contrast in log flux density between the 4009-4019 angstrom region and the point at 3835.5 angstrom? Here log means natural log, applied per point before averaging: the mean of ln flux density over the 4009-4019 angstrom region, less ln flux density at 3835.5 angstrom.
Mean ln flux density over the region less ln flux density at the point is -0.13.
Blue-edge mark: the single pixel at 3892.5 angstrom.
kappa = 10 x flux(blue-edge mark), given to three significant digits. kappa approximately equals 209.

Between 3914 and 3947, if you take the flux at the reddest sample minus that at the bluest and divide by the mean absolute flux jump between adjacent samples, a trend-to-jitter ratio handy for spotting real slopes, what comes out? 0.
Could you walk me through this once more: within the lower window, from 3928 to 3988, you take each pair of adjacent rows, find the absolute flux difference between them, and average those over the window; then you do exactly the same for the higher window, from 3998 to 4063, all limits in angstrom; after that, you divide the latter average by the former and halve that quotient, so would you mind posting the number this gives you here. 0.53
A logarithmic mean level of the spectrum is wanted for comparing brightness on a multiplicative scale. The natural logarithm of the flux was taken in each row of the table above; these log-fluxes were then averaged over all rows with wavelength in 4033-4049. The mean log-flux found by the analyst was 2.83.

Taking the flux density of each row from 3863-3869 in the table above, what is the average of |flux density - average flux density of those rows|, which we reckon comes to 1.3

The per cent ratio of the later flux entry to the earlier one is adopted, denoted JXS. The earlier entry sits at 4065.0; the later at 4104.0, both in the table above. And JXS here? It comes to 118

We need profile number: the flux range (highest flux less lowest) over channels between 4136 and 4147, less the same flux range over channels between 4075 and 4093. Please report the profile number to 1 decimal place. 1.5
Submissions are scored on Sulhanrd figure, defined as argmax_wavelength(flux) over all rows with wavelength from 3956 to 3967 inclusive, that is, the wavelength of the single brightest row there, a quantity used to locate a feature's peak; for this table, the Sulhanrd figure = 3966.0 angstrom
